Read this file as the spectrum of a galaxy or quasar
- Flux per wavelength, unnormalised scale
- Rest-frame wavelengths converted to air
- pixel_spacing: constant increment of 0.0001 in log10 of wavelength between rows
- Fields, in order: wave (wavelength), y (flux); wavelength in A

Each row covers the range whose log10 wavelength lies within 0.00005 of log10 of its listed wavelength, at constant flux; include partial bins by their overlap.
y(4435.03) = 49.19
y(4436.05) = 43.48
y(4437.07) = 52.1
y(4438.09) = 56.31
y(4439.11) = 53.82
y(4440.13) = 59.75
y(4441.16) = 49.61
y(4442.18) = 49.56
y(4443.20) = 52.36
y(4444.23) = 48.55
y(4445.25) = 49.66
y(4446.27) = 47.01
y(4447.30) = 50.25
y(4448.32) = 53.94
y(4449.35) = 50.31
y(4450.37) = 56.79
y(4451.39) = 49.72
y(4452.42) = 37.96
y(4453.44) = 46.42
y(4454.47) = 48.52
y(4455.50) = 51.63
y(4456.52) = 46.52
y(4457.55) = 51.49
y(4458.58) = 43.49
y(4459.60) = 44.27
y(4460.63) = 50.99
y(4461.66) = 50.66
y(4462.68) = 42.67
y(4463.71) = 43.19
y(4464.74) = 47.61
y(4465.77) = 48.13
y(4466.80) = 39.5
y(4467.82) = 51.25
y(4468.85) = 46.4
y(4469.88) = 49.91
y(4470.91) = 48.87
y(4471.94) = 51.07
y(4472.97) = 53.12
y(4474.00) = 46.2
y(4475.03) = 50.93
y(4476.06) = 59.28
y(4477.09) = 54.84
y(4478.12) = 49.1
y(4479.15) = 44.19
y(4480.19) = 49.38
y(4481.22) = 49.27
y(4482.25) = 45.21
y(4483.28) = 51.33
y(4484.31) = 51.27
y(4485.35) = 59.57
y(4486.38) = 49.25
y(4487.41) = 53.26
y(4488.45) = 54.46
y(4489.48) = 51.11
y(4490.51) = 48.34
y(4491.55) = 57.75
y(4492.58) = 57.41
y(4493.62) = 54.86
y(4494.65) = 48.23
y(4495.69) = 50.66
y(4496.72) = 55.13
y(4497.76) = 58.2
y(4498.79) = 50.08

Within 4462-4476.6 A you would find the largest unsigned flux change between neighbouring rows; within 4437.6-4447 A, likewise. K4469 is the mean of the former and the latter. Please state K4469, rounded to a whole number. 11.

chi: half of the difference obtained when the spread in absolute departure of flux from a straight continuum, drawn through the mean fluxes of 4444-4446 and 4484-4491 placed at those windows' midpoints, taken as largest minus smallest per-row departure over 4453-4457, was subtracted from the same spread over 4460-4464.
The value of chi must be 2.7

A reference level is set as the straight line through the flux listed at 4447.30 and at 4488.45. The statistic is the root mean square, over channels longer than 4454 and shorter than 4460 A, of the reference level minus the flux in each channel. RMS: 4.9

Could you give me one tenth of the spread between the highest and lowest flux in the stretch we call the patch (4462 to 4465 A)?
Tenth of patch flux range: 0.49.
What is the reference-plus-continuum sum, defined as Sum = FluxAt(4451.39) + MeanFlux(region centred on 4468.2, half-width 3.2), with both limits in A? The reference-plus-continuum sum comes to 97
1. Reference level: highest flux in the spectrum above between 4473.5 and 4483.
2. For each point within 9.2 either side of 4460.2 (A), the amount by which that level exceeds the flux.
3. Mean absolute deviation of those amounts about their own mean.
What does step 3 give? 3.31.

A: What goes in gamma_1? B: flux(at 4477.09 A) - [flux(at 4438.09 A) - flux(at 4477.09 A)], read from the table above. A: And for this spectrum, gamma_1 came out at 53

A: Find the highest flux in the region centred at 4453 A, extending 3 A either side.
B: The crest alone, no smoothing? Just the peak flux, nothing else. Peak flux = 56.79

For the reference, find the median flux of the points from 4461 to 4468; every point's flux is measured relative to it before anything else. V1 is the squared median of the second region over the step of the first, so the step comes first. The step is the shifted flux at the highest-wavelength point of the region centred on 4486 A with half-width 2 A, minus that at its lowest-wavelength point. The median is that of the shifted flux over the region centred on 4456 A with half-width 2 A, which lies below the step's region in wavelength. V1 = 2.9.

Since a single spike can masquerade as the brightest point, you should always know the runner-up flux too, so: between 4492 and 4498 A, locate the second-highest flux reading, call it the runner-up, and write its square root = 7.58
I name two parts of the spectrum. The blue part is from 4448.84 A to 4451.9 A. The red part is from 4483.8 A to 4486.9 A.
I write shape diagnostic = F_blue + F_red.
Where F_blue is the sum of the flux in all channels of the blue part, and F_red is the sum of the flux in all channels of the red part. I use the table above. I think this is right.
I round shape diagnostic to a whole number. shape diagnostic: 317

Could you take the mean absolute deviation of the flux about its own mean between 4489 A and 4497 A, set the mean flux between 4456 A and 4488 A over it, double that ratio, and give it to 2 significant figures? 29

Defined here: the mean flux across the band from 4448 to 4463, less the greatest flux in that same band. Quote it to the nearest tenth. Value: -8.4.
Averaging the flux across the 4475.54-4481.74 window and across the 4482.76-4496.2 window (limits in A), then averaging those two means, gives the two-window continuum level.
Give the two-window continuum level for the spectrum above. 51.9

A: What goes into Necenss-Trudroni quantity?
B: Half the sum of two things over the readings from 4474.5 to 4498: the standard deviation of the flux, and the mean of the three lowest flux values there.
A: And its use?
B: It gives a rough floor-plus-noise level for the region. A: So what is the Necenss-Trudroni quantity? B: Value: 25.1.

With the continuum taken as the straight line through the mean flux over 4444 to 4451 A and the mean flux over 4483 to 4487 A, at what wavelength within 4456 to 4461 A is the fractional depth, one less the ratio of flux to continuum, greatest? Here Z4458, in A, 4458.58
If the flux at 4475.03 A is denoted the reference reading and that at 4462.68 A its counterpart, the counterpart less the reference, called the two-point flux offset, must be -8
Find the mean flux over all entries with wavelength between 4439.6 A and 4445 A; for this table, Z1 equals 52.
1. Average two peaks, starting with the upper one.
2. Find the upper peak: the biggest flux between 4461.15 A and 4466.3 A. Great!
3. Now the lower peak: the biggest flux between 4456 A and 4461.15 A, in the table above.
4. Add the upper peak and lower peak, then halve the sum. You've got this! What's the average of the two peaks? 51.1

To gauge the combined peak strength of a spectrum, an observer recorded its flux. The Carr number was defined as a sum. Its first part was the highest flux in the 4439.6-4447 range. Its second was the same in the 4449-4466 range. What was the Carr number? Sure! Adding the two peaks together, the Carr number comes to 117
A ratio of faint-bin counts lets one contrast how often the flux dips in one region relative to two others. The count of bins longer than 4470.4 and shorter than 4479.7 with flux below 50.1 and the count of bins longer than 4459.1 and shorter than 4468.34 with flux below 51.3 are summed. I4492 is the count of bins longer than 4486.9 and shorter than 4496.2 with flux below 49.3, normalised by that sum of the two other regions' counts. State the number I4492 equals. 0.154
